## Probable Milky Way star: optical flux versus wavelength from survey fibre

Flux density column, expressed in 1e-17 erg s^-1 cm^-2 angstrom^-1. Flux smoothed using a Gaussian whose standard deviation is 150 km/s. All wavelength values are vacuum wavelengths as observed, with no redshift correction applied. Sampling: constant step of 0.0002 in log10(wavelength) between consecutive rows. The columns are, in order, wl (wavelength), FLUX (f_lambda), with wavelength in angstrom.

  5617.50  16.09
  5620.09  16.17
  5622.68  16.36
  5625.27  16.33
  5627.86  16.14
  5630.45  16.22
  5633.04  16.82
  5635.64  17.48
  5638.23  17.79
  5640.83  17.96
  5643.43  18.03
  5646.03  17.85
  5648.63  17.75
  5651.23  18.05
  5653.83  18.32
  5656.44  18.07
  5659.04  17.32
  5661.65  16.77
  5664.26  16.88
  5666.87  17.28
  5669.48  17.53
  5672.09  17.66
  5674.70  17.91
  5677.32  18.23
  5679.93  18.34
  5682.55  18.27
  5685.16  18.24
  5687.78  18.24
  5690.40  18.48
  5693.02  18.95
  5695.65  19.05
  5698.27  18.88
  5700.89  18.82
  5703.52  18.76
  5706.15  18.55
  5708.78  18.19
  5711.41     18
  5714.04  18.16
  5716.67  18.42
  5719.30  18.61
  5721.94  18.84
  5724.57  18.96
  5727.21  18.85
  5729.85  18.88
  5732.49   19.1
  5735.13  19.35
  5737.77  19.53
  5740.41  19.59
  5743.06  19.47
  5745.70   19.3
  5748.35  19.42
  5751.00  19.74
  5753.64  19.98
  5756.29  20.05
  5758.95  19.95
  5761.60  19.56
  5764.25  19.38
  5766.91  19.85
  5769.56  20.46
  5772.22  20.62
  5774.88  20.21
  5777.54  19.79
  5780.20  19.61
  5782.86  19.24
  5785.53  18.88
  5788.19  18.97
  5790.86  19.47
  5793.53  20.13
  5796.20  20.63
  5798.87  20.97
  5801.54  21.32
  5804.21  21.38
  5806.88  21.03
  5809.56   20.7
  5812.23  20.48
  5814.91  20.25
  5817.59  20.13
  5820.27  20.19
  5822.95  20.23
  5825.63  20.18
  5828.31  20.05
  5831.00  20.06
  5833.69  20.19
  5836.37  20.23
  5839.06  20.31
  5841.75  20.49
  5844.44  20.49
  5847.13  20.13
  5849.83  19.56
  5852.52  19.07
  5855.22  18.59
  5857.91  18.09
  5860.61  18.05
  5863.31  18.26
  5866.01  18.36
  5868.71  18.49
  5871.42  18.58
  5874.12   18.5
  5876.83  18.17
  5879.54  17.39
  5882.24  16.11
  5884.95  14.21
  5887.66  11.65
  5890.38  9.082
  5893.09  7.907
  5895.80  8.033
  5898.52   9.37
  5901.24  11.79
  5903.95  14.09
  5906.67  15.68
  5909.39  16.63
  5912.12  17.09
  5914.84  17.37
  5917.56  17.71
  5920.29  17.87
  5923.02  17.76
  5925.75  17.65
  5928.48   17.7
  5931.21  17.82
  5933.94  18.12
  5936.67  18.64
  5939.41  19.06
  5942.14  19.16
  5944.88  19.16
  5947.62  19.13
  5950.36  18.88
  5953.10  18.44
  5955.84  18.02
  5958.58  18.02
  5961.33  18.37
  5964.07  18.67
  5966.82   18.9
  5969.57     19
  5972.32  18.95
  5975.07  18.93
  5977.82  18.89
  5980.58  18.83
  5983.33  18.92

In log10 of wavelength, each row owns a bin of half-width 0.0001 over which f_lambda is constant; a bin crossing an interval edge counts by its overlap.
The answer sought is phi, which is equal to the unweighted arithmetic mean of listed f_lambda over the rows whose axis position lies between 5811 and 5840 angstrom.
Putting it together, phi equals 20.2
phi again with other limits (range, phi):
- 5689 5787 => 19.2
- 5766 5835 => 20.2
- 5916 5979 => 18.5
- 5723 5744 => 19.2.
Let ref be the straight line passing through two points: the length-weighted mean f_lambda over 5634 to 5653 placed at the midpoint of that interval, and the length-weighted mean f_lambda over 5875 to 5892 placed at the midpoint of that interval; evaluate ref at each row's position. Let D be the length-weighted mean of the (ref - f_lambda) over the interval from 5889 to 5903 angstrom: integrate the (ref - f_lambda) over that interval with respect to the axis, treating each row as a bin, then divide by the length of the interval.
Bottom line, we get 4.9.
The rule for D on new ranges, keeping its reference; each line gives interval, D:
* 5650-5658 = -0.4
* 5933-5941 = -5.0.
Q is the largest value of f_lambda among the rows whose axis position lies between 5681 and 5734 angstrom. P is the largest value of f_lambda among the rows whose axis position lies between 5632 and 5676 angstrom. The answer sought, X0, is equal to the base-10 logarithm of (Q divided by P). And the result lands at 0.02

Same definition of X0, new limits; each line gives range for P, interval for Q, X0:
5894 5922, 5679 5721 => 0.03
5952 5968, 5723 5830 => 0.05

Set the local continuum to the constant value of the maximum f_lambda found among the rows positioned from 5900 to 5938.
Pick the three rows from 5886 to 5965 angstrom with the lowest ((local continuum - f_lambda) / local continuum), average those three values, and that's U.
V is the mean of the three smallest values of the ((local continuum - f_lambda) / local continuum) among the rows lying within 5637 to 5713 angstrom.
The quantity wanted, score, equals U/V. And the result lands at 1.6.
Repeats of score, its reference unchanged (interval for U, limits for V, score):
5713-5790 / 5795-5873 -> 0.7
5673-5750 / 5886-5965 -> 1.7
